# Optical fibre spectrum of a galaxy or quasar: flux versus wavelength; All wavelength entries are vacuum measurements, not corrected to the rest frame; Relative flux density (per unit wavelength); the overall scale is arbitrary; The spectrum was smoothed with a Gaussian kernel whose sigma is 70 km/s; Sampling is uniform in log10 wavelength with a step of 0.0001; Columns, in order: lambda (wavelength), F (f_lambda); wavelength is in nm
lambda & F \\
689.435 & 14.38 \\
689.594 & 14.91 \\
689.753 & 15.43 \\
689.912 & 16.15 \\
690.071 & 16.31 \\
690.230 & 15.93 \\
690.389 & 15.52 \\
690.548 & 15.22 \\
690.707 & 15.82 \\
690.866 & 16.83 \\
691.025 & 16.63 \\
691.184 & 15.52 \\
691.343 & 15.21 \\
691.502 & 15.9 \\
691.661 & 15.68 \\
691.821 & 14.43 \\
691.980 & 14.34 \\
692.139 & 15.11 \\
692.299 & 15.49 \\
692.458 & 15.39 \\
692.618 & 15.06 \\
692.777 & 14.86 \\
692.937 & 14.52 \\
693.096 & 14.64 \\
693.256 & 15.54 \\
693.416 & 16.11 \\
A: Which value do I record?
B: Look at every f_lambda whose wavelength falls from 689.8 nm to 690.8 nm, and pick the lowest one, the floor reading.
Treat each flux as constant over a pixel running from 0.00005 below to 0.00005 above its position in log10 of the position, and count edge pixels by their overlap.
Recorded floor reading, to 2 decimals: 15.22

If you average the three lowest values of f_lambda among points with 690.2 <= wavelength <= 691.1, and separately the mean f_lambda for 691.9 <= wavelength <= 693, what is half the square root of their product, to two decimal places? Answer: 7.62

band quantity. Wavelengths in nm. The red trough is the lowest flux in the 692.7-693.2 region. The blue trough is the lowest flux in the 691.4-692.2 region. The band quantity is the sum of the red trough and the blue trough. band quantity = 28.9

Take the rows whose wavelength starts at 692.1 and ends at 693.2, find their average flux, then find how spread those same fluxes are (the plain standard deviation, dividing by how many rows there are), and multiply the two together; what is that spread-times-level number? 5.0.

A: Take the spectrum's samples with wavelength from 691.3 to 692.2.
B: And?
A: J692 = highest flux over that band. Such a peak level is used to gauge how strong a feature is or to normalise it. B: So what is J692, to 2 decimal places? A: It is 15.90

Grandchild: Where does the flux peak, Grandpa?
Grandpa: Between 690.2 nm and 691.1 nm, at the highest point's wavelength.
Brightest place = 690.866 nm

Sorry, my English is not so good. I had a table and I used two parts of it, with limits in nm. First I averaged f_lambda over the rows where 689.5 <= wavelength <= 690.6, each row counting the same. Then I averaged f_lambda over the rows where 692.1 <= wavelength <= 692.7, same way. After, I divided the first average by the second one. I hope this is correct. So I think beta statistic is 1.02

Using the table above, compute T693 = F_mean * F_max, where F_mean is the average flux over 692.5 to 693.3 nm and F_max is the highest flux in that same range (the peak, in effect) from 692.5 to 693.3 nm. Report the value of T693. 232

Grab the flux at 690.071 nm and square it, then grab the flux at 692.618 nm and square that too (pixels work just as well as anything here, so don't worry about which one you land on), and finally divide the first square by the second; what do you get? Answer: 1.17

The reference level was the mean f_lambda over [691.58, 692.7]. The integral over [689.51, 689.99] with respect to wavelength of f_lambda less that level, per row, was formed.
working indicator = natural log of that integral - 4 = -5.6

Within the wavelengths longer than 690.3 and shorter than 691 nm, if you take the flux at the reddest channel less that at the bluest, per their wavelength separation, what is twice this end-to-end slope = 5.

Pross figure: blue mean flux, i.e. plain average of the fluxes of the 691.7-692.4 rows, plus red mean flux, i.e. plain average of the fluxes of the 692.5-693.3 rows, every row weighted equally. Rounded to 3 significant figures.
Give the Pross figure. 29.8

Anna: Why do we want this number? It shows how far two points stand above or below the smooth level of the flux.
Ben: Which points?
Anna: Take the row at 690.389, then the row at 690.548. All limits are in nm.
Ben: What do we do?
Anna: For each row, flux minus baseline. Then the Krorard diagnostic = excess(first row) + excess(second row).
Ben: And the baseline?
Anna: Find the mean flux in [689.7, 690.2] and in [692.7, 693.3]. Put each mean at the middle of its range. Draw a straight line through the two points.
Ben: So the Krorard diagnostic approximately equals -0.8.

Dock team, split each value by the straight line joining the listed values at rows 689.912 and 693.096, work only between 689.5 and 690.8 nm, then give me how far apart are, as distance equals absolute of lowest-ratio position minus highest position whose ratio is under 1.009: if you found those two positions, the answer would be 1.11 nm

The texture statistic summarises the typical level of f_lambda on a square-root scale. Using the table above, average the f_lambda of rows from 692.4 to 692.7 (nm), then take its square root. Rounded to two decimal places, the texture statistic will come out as 3.90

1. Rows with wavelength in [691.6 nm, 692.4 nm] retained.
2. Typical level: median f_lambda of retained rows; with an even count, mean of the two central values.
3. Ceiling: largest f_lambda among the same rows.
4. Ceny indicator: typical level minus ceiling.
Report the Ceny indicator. -0.57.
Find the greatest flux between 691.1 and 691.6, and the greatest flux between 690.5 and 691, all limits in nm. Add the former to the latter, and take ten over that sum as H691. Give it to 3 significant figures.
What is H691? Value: 0.306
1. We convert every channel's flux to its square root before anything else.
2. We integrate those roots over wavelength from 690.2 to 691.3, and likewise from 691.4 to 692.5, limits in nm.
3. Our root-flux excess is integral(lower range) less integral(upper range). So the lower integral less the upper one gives 0.10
